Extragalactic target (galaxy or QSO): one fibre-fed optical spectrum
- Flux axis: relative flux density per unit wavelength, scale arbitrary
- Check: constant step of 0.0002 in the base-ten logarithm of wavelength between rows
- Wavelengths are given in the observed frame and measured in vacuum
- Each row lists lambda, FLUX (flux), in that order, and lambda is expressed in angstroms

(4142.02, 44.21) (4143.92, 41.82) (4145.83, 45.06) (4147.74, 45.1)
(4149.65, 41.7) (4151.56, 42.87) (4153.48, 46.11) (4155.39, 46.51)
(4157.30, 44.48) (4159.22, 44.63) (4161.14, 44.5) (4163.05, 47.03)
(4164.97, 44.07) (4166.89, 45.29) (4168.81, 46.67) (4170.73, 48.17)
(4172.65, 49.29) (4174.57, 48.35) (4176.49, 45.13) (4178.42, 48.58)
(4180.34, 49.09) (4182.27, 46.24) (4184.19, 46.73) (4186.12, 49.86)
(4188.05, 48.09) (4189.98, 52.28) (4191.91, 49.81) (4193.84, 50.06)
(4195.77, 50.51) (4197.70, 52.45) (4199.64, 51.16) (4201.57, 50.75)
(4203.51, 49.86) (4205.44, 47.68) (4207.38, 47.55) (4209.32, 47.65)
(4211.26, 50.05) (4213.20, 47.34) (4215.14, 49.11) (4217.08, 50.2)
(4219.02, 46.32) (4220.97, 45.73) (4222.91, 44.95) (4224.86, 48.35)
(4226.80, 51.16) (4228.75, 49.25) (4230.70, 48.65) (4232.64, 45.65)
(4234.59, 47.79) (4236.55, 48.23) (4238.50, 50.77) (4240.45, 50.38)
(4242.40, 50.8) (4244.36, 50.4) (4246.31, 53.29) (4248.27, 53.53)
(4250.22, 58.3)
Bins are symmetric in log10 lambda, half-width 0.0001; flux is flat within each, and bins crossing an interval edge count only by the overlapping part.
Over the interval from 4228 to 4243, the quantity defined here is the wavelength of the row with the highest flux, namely 4242.40 angstroms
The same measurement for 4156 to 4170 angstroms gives 4163.05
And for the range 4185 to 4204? 4197.70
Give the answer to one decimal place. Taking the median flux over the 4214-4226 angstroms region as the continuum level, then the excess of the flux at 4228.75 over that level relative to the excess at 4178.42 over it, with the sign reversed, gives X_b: -1.5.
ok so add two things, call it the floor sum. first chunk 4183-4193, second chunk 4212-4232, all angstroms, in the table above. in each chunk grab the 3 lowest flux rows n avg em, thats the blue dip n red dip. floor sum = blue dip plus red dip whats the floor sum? 94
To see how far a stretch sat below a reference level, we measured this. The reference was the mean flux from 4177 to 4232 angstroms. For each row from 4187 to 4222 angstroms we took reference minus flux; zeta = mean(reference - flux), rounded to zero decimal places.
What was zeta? 0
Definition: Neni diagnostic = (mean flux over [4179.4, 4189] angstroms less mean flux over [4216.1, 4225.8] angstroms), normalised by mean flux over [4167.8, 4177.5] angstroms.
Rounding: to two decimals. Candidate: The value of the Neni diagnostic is 0.02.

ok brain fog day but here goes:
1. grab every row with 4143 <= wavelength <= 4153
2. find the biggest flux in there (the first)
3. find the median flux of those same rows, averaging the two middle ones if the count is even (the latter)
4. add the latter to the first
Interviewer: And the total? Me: 88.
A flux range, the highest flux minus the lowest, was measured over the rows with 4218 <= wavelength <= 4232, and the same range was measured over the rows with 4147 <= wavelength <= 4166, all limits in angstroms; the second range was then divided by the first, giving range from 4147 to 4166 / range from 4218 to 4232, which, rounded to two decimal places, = 0.86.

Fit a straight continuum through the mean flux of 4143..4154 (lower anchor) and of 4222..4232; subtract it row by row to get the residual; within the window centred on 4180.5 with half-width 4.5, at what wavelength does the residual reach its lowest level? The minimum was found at 4176.49 angstroms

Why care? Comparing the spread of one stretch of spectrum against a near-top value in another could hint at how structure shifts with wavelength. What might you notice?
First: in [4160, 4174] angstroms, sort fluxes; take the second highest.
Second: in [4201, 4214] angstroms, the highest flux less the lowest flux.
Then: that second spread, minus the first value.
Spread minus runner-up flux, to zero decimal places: -45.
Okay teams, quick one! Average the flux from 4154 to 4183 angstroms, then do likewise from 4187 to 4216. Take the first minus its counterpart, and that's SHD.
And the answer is -3.1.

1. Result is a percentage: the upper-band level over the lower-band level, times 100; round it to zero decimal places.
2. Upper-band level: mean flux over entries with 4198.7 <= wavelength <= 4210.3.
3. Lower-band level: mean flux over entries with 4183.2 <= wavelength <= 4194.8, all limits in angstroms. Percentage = 99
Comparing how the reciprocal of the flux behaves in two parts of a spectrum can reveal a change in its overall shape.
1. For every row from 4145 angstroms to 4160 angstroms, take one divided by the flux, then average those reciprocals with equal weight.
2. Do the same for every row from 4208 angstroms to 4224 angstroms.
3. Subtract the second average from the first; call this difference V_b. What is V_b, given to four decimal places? 0.0015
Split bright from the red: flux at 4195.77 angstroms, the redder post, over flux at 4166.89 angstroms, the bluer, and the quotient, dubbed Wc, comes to 1.12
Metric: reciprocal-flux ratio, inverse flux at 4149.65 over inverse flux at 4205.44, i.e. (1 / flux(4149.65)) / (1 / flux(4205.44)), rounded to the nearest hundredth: 1.14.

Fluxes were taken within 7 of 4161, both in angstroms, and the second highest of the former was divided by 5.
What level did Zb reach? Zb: 9.3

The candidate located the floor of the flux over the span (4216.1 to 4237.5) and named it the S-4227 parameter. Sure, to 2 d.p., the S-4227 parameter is 44.95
